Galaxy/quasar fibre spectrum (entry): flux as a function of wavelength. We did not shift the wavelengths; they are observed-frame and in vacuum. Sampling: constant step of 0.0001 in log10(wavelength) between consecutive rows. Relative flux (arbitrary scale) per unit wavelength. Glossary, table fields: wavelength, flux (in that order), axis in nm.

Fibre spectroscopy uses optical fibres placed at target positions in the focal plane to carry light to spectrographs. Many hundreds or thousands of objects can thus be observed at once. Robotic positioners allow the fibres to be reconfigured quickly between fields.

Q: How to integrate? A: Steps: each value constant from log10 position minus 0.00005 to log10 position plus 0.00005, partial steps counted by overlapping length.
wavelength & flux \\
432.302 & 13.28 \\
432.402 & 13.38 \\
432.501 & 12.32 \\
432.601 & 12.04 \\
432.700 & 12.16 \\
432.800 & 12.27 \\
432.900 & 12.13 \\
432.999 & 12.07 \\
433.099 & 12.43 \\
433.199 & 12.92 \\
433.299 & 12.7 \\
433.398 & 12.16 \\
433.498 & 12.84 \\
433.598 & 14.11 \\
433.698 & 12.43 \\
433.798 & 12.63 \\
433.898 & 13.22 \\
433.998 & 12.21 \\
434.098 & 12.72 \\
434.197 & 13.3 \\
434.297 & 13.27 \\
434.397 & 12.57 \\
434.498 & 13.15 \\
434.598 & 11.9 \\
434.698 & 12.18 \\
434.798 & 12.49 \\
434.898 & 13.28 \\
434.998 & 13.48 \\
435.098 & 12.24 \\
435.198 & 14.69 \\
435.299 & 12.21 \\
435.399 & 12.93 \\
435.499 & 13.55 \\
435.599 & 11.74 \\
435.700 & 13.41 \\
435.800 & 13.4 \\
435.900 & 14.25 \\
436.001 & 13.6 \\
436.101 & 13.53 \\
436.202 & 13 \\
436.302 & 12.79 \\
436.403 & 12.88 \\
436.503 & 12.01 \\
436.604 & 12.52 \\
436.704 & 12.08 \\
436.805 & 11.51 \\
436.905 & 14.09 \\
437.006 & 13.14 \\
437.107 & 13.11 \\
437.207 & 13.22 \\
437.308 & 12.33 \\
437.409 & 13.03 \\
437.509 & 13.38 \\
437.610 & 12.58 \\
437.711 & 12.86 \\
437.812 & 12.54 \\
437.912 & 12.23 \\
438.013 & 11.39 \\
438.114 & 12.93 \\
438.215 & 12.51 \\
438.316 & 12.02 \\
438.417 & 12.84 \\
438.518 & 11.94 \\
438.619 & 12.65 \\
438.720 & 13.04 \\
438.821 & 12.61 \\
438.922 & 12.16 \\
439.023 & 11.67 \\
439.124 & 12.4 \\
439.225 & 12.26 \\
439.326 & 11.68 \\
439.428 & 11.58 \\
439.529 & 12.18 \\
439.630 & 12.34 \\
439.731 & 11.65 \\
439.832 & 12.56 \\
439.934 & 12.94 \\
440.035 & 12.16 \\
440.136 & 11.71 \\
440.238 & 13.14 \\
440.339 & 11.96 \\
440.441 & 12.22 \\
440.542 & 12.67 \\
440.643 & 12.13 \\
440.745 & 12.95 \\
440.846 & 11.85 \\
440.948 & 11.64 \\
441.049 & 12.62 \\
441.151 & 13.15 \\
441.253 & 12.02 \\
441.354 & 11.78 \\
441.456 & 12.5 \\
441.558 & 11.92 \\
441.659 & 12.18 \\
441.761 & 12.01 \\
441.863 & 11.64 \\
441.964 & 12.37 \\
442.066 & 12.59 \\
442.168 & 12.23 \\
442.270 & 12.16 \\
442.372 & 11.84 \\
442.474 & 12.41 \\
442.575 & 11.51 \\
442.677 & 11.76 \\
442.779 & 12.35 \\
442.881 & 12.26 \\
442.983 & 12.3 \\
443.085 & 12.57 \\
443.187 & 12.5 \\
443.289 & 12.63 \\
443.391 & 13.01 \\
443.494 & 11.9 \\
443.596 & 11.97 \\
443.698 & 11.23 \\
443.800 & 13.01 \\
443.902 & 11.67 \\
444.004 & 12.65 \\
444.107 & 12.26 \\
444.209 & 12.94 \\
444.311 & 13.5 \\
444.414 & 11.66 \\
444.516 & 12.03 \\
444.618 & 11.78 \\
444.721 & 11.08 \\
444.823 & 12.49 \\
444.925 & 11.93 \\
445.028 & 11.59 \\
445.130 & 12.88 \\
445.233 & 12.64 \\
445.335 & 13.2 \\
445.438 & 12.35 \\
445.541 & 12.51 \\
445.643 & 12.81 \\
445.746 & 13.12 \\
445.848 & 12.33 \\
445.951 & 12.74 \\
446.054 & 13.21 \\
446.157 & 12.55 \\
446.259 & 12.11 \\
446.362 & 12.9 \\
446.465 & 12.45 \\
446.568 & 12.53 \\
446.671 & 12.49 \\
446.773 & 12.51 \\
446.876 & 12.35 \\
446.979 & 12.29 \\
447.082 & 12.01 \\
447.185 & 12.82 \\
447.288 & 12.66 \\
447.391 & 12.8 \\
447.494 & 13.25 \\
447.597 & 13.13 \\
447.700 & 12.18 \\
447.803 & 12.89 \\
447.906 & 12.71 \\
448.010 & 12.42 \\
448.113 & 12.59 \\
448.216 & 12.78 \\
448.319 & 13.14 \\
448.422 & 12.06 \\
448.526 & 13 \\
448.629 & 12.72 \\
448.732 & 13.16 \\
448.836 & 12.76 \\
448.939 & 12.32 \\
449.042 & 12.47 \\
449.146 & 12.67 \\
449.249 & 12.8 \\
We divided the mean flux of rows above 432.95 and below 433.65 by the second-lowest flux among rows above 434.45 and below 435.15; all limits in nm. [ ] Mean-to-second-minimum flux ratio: 1.05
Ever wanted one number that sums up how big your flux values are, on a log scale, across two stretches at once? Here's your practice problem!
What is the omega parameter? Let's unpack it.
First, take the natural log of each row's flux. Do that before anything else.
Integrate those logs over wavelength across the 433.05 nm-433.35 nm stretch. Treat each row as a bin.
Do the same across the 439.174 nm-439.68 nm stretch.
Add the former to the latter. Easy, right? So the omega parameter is 2.0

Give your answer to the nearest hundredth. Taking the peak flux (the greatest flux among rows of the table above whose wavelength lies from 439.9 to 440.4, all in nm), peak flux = 13.14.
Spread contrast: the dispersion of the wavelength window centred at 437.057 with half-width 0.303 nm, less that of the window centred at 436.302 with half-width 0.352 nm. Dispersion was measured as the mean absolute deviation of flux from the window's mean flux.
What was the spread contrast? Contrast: 0.25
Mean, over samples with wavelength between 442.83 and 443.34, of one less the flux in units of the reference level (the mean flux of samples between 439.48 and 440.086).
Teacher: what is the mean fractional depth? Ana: -0.01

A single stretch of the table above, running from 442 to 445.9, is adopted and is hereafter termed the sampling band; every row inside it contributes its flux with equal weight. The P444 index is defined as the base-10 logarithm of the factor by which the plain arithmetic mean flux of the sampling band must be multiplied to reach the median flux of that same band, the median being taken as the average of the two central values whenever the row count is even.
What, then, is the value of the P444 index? 0.0012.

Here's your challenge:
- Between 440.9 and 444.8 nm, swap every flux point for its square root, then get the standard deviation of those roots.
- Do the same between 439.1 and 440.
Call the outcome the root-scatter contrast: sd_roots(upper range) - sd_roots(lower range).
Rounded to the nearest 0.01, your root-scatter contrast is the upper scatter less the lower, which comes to 0.01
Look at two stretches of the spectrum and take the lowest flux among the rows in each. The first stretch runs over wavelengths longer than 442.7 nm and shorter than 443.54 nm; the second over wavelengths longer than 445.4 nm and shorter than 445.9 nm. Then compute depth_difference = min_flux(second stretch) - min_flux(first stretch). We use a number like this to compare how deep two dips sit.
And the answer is 0.43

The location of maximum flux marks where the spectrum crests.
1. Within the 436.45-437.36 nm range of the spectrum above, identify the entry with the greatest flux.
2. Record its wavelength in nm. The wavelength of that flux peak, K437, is 436.905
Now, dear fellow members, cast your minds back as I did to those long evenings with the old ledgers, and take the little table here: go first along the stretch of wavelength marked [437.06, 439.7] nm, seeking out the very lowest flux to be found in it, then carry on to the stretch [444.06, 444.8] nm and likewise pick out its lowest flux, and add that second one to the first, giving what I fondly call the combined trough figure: 22.5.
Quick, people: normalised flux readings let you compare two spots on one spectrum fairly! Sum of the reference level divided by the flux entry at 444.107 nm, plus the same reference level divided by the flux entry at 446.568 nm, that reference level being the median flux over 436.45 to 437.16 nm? 2.02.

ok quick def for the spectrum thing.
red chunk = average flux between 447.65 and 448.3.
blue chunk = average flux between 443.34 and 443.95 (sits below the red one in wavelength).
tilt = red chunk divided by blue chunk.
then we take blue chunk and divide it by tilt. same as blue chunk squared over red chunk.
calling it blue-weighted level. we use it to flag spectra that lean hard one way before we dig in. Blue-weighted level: 11.7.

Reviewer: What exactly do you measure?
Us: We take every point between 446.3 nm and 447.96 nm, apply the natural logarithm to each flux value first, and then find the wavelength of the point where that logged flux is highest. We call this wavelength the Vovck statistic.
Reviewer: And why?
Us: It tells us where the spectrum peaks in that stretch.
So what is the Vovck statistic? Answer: 447.494 nm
